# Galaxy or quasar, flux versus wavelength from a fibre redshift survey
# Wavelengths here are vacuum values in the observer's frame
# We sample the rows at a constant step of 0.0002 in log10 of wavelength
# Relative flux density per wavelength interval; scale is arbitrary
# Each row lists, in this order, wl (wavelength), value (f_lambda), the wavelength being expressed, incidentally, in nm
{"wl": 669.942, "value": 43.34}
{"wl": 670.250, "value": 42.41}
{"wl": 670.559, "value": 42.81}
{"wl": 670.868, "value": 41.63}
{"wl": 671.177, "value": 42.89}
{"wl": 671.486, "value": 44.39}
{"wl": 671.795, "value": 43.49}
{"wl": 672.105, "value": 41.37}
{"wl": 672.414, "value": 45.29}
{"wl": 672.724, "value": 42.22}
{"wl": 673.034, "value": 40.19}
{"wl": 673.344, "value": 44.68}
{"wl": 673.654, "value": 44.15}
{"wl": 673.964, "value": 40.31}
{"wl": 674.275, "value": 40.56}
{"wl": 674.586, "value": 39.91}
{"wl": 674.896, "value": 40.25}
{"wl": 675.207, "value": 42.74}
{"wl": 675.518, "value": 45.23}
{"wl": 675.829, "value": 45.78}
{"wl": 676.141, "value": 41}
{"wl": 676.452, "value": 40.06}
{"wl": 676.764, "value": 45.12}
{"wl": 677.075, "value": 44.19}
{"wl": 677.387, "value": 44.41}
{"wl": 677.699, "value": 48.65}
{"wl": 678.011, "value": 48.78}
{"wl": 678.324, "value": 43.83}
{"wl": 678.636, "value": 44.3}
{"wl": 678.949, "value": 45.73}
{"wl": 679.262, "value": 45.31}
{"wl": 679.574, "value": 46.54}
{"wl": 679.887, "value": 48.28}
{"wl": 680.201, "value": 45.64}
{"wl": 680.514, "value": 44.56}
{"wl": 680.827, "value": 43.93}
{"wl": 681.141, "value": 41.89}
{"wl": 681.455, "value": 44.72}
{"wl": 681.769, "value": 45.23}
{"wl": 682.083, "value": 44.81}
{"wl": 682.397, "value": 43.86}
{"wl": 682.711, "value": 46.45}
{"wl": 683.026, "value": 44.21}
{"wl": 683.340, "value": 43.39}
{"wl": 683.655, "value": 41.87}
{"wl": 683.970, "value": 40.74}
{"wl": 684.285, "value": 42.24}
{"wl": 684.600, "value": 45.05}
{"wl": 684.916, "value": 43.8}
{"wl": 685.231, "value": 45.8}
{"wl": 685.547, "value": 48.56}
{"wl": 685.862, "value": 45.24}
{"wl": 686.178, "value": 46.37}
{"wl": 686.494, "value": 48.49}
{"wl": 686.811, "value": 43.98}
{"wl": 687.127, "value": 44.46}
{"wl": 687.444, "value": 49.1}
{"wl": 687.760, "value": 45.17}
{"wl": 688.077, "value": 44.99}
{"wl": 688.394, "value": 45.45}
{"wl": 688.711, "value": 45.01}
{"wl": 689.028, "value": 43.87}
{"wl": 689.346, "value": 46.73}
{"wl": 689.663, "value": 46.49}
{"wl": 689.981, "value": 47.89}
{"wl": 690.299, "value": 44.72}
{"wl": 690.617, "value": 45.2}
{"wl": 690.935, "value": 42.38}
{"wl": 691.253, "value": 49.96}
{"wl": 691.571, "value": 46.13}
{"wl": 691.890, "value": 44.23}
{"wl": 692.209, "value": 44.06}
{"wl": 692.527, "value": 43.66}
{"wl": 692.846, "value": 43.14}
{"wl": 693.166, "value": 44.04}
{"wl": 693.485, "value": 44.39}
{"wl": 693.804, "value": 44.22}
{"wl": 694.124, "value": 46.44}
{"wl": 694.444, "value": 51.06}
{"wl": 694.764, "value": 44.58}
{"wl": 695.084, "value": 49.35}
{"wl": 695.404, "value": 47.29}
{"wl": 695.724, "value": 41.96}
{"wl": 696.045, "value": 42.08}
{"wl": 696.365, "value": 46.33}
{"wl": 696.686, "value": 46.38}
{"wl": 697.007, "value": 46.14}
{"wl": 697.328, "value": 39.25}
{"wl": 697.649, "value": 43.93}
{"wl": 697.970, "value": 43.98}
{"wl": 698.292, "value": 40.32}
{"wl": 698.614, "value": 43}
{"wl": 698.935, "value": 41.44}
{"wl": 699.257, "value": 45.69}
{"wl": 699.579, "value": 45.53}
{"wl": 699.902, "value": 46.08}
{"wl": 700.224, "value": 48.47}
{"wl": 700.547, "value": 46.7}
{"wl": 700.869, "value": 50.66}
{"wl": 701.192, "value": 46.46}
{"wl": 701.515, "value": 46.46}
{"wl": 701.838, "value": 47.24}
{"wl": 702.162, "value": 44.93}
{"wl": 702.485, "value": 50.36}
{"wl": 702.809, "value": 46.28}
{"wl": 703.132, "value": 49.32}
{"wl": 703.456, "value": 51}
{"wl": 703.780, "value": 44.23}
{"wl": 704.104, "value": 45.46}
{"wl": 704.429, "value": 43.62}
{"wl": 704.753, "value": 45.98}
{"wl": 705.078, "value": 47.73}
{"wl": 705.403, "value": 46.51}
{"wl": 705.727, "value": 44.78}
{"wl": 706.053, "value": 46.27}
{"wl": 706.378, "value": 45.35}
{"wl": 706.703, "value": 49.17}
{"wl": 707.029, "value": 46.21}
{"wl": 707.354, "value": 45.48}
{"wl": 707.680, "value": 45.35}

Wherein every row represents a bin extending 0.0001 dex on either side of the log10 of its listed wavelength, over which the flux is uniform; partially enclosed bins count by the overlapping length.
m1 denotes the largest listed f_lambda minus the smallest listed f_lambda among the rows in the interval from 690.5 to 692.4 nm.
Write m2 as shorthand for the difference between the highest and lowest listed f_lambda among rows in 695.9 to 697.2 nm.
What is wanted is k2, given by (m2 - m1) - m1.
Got -10.9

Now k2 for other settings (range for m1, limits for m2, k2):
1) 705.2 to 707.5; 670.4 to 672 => -6.0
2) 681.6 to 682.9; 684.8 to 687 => -0.4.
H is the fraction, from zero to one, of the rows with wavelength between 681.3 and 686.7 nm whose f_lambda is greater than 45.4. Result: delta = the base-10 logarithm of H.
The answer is -0.5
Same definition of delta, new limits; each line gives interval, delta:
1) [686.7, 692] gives -0.4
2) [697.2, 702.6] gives -0.2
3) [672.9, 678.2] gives -0.8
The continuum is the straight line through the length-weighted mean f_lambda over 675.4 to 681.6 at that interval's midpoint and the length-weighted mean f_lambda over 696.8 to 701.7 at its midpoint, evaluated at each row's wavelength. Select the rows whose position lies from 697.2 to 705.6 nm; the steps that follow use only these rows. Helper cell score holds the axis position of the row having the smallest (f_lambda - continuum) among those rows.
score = 697.328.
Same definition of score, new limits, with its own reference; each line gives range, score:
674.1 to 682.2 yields 674.586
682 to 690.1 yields 683.970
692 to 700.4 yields 697.328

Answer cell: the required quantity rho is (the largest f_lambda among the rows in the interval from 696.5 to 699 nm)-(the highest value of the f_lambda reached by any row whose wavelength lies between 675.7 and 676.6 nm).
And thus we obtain 1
